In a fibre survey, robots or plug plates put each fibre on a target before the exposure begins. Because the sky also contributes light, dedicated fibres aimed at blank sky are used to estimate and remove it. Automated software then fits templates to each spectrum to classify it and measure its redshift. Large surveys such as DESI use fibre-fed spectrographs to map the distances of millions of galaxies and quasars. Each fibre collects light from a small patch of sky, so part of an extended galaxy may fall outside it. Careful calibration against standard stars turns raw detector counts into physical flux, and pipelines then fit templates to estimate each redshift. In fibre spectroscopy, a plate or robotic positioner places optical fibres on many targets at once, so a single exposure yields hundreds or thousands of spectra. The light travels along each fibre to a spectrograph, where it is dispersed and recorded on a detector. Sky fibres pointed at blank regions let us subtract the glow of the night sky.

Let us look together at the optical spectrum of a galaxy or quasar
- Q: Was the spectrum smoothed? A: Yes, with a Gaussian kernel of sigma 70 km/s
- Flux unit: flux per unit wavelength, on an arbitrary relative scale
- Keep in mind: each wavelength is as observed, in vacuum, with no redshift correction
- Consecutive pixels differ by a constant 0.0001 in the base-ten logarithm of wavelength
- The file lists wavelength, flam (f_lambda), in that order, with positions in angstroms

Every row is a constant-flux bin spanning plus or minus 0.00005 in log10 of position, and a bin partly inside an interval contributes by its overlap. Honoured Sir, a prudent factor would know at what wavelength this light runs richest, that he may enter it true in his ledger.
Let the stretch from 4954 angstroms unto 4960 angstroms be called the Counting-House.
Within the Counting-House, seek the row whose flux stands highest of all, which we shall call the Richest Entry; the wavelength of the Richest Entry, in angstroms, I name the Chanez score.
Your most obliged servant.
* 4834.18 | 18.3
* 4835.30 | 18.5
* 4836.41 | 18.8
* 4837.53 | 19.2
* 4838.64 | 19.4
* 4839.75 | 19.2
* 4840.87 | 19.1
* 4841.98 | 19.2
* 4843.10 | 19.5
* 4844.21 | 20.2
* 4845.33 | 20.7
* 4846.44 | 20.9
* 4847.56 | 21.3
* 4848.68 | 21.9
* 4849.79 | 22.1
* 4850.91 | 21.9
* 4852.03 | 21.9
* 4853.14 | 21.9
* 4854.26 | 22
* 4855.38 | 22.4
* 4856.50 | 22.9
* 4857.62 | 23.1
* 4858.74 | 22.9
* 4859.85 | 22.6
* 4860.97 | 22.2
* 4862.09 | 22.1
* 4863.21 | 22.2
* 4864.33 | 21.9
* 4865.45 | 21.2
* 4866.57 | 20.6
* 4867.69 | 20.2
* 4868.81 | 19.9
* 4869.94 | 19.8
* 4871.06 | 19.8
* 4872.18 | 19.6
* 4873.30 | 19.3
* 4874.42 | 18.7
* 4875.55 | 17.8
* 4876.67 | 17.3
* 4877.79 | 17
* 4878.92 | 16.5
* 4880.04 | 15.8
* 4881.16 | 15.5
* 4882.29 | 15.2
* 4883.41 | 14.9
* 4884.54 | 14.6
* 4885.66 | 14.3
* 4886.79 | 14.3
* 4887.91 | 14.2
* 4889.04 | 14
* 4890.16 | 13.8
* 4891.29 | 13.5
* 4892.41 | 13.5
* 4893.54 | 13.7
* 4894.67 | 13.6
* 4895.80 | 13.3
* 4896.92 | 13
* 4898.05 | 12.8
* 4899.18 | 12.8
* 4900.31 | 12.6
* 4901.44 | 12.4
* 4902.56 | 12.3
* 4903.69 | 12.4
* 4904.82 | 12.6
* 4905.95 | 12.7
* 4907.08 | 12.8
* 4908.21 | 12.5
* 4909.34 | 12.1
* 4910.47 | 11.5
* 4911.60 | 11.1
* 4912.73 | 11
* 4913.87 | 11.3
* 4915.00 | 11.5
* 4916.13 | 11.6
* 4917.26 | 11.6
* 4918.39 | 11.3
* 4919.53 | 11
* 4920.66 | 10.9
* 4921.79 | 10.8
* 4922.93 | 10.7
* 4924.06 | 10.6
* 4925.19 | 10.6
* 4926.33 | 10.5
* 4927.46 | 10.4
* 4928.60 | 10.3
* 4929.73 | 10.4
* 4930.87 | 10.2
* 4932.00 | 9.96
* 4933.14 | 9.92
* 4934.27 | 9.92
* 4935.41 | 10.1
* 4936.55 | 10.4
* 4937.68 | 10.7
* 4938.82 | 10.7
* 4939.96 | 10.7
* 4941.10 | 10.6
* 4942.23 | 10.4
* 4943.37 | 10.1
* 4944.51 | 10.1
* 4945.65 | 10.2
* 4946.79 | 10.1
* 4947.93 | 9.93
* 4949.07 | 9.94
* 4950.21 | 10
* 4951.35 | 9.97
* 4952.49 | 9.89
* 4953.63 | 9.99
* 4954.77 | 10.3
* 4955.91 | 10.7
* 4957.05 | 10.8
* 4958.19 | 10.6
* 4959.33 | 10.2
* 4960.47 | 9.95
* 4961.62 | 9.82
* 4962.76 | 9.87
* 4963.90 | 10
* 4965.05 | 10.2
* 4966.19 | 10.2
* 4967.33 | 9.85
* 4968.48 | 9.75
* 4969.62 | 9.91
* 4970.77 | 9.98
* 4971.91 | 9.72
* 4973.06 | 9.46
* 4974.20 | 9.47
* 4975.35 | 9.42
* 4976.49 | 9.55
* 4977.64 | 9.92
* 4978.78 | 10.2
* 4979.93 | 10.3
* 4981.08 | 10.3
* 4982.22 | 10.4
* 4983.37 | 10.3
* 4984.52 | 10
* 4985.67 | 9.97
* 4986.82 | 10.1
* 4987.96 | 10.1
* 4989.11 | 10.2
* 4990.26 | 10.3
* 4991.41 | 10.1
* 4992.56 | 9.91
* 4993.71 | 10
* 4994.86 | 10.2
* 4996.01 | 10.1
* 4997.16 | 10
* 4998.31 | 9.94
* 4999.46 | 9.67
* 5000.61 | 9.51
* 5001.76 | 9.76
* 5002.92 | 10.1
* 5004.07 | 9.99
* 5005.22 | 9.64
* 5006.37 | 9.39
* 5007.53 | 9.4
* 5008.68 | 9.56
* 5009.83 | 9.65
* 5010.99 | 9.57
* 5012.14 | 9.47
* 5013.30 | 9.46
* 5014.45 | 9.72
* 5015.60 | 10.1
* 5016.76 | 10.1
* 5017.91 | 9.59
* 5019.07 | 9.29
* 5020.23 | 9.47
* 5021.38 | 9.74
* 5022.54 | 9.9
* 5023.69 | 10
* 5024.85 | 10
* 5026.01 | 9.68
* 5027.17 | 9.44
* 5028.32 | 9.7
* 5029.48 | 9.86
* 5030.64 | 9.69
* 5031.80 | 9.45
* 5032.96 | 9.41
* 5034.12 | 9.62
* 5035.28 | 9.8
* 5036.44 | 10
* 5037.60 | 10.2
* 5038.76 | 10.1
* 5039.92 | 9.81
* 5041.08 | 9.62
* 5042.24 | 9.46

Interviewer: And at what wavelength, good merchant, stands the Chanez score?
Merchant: 4957.05 angstroms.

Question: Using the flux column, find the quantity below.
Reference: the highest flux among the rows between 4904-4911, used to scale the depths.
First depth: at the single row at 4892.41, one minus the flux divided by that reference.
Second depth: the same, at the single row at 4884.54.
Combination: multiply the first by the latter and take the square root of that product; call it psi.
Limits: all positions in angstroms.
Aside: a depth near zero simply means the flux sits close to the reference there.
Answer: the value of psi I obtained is 0.09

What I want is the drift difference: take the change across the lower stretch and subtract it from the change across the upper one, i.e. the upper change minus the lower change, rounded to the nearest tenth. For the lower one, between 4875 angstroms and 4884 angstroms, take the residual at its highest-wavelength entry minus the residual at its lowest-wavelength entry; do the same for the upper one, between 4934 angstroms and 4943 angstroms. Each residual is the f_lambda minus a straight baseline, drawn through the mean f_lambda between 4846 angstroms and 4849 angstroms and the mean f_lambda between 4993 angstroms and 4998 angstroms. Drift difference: 3.4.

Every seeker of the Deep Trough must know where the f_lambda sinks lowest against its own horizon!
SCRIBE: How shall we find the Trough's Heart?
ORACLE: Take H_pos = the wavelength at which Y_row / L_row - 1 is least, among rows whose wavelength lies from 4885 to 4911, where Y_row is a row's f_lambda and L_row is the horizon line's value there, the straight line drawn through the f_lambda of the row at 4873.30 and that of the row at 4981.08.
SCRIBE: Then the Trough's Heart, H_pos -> 4910.47 angstroms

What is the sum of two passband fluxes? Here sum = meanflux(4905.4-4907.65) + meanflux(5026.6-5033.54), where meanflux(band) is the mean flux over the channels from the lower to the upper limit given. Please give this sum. 22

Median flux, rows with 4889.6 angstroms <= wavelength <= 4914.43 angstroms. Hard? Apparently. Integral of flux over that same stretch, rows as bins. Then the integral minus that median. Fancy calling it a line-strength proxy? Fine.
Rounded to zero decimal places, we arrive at 300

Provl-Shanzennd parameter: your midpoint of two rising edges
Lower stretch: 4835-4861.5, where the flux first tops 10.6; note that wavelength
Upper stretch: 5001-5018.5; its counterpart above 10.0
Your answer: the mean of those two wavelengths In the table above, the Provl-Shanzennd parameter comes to 4919.1 angstroms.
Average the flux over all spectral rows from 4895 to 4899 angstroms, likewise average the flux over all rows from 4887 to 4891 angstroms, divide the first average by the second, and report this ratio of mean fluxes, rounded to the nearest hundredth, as 0.93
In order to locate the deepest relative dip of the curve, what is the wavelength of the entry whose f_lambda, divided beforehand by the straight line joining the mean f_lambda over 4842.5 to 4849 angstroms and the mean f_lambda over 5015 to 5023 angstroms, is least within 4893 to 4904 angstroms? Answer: 4902.56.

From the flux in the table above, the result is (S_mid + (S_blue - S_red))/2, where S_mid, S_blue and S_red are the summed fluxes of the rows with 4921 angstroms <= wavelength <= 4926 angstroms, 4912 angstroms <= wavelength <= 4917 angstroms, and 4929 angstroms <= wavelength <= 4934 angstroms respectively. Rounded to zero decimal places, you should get 24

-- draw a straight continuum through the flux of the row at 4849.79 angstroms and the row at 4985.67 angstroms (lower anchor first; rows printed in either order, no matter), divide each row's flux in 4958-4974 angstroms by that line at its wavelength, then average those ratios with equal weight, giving 0.85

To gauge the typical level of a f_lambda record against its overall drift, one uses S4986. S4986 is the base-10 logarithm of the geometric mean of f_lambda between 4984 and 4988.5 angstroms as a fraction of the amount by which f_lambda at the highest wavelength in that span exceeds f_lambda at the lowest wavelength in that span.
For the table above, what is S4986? 2.00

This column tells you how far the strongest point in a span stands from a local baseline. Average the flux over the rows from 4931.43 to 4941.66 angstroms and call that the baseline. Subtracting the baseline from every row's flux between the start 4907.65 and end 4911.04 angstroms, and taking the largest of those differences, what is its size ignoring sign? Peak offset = 2.2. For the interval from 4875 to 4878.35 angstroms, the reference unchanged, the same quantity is 7.5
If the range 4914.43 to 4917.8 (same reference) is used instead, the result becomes 1.3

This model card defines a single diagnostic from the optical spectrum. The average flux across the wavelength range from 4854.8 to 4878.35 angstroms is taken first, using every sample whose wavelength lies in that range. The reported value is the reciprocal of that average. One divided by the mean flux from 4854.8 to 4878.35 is 0.048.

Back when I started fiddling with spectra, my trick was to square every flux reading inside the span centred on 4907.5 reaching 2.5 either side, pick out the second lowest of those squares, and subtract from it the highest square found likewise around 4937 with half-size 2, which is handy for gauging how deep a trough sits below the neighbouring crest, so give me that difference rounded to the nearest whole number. 42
